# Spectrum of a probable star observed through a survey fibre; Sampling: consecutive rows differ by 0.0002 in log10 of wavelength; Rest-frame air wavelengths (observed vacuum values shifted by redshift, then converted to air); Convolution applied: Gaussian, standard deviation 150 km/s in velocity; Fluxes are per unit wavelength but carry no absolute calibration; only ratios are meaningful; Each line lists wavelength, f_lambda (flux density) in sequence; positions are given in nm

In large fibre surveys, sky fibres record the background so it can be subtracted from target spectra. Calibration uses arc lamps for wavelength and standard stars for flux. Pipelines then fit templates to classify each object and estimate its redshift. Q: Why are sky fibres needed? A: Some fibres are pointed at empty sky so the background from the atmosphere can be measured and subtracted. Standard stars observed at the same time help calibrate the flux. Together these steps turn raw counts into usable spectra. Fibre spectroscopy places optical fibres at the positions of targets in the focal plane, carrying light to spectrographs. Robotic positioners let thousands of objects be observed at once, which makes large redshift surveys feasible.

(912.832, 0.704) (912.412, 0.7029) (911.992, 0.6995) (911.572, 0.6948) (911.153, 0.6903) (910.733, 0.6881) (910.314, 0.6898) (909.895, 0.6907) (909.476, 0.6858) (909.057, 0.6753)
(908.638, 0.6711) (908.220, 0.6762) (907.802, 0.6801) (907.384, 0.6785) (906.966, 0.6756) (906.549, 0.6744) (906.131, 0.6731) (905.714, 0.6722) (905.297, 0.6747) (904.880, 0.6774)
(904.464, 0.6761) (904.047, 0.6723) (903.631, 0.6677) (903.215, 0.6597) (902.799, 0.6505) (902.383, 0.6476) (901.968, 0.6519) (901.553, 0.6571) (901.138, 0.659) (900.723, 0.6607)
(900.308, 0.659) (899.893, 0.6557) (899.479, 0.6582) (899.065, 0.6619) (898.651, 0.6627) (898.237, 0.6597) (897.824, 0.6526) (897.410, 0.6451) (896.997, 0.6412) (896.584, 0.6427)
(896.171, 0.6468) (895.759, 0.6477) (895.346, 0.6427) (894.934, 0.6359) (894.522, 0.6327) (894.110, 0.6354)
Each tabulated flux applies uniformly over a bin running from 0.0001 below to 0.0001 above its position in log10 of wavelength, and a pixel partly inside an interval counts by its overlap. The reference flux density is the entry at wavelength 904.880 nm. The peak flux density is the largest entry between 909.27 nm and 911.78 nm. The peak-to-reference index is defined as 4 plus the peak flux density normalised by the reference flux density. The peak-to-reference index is 5.03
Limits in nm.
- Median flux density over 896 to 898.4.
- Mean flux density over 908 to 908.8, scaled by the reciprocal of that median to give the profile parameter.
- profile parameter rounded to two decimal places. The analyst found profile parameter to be 1.04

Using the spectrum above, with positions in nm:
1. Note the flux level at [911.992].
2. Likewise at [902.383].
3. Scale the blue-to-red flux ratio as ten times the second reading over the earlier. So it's 9.26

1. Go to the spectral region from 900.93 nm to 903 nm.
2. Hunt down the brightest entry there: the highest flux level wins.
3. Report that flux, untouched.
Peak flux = 0.659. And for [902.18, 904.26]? 0.6723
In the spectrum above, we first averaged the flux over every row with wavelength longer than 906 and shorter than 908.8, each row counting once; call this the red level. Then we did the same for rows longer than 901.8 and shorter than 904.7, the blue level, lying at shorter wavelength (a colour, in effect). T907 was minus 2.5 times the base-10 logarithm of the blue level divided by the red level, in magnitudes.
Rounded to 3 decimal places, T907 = 0.024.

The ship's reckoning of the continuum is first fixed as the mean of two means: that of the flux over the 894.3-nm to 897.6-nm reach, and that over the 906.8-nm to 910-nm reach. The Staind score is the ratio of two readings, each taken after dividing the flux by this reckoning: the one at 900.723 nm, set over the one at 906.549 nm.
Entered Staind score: 0.980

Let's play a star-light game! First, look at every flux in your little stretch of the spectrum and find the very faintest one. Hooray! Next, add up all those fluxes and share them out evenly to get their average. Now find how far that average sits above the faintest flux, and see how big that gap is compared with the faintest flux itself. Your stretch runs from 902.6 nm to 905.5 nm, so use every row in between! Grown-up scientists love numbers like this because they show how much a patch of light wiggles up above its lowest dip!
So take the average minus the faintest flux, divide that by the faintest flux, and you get 0.027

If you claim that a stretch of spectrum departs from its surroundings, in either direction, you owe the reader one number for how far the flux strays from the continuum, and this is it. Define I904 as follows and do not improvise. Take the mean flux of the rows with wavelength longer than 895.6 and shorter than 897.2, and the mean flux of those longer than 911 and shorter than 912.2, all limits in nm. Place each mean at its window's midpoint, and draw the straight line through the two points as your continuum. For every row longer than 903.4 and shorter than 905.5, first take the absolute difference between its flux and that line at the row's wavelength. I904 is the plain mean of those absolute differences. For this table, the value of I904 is 0.0026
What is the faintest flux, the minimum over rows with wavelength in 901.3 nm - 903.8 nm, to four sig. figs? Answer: 0.6476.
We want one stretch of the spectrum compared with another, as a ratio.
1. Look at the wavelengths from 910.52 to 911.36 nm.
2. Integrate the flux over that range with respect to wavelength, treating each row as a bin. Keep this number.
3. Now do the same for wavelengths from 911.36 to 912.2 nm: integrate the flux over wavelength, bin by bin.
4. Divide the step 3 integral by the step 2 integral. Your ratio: 1.01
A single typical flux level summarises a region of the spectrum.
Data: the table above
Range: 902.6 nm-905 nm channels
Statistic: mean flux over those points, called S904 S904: 0.667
